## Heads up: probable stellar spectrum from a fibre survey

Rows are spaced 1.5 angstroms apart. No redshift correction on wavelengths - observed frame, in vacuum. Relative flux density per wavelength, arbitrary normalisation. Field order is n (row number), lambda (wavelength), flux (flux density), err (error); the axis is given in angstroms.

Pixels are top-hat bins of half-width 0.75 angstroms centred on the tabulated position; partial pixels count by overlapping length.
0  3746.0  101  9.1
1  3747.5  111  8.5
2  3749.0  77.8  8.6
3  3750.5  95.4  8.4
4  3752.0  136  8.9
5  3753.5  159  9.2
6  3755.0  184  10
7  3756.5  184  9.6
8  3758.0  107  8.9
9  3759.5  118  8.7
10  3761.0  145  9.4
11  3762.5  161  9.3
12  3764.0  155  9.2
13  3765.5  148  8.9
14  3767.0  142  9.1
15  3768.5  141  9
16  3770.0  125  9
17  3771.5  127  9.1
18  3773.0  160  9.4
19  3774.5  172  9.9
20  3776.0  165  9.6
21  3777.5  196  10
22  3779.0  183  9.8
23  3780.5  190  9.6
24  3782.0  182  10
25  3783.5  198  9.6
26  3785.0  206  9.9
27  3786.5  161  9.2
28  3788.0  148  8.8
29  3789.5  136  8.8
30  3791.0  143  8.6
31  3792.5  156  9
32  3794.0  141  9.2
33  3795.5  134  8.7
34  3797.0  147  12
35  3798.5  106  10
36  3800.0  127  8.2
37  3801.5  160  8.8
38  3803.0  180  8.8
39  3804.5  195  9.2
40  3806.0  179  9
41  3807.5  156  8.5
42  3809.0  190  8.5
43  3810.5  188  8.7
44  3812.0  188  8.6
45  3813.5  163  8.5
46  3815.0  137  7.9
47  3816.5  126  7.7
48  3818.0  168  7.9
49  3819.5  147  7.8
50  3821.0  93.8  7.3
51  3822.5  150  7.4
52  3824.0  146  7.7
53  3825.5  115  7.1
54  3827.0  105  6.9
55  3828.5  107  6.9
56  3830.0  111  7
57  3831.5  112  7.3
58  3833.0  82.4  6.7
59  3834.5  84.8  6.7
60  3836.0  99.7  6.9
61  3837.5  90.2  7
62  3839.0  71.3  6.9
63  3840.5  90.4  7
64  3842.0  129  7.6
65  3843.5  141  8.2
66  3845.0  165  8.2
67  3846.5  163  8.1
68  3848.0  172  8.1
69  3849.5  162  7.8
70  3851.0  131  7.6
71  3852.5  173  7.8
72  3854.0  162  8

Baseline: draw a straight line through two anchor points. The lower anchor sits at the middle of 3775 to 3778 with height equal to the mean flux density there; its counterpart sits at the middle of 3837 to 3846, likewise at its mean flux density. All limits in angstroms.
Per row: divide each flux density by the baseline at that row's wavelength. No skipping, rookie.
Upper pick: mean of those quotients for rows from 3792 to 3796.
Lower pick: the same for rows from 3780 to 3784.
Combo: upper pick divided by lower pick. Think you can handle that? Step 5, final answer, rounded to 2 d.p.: 0.81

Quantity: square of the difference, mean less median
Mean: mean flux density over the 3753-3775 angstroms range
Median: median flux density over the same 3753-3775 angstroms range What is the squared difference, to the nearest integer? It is 0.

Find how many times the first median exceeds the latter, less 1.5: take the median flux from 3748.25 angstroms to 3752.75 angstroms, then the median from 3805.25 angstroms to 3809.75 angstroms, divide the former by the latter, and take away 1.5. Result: -1.0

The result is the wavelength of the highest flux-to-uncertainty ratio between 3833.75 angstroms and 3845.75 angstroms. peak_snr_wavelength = 3845.0 angstroms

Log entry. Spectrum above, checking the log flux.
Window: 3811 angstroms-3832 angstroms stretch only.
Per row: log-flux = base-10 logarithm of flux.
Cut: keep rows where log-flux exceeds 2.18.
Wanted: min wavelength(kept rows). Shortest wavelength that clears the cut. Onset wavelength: 3812.0 angstroms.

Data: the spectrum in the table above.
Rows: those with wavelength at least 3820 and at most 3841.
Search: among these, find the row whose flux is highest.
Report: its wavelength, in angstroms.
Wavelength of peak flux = 3822.5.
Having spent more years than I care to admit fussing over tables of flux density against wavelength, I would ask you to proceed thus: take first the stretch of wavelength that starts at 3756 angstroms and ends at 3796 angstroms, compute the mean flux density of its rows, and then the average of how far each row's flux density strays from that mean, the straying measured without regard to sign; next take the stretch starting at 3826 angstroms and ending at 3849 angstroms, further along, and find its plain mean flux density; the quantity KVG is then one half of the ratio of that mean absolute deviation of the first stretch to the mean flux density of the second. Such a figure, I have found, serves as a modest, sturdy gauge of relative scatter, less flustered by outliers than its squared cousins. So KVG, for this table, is 0.090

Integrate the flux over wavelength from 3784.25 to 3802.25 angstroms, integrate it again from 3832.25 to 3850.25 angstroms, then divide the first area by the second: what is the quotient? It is 1.22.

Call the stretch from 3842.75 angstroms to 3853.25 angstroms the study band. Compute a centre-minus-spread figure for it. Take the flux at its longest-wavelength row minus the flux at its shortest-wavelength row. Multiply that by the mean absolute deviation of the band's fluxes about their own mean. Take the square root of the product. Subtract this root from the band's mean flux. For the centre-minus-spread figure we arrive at 138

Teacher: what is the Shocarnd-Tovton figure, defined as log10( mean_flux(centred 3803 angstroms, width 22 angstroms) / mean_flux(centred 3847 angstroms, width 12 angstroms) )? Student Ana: 0.02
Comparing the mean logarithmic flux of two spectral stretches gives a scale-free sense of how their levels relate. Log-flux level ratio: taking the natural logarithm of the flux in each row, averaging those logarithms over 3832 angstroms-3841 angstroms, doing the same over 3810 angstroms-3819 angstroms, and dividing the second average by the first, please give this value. 1.14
